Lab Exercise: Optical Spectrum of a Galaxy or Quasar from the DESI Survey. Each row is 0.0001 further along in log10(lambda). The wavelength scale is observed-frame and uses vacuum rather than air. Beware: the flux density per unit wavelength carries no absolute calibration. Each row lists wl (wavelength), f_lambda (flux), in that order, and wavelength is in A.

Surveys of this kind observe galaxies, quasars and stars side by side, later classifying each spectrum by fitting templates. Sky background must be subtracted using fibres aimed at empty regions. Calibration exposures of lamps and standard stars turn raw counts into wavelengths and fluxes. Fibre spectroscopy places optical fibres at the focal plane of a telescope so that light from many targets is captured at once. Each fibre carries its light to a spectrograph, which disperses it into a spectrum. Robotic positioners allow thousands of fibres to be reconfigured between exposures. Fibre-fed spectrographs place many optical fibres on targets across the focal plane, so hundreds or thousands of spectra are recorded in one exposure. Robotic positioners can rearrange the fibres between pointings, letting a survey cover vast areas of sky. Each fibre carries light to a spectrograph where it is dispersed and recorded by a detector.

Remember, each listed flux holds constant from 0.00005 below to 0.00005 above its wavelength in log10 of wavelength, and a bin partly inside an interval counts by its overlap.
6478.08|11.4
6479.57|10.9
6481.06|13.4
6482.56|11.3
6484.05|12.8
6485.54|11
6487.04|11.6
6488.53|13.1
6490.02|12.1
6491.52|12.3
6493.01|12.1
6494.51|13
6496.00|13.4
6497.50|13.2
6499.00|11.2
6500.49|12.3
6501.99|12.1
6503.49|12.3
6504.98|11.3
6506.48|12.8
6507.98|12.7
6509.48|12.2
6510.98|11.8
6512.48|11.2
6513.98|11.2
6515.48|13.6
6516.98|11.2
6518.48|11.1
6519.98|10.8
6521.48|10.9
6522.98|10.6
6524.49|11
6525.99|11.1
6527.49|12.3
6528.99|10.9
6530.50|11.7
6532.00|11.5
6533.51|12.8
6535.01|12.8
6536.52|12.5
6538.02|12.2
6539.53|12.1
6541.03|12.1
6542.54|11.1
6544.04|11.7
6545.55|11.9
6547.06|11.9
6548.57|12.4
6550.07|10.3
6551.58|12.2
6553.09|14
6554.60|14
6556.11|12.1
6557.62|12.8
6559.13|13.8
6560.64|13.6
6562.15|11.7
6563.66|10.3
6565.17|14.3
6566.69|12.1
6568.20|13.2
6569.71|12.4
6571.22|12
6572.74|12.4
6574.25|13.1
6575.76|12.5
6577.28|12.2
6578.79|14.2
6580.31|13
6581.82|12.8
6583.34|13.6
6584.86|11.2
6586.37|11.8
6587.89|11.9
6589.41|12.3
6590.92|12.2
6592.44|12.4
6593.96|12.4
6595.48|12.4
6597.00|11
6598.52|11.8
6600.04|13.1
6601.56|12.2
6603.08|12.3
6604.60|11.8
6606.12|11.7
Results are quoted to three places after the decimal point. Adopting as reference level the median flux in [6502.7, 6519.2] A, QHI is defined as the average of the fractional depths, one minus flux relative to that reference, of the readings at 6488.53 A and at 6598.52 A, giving -0.055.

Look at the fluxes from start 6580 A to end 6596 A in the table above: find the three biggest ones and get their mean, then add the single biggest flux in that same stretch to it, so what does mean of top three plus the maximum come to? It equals 26.7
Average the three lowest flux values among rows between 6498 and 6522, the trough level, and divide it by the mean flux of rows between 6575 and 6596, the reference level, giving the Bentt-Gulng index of 0.875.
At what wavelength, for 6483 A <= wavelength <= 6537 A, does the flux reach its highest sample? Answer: 6515.48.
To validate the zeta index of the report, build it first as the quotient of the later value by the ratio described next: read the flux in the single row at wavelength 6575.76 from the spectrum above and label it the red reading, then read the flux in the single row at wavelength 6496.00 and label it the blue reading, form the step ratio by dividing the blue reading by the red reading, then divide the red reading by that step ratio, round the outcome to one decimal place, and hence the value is 11.7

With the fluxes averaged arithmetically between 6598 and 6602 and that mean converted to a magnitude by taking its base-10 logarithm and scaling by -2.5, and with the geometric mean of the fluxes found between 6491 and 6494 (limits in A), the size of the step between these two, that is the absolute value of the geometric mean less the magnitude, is 14.9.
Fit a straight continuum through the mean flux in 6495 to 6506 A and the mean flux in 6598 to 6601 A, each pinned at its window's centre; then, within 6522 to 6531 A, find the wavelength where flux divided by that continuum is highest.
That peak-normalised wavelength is 6527.49 A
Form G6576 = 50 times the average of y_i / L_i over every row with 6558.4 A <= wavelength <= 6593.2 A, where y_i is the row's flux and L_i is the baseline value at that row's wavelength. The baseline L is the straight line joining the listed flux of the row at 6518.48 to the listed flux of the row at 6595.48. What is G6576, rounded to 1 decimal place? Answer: 52.1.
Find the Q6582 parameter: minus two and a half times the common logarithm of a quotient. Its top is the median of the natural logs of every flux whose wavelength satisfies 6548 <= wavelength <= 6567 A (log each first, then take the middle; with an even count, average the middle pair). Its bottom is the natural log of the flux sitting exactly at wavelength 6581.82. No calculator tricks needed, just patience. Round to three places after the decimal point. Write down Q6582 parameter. 0.014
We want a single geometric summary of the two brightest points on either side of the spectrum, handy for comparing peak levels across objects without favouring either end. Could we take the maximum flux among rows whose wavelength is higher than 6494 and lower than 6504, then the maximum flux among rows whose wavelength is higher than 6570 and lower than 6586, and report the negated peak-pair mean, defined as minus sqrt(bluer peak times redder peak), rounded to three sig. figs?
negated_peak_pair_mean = -13.8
